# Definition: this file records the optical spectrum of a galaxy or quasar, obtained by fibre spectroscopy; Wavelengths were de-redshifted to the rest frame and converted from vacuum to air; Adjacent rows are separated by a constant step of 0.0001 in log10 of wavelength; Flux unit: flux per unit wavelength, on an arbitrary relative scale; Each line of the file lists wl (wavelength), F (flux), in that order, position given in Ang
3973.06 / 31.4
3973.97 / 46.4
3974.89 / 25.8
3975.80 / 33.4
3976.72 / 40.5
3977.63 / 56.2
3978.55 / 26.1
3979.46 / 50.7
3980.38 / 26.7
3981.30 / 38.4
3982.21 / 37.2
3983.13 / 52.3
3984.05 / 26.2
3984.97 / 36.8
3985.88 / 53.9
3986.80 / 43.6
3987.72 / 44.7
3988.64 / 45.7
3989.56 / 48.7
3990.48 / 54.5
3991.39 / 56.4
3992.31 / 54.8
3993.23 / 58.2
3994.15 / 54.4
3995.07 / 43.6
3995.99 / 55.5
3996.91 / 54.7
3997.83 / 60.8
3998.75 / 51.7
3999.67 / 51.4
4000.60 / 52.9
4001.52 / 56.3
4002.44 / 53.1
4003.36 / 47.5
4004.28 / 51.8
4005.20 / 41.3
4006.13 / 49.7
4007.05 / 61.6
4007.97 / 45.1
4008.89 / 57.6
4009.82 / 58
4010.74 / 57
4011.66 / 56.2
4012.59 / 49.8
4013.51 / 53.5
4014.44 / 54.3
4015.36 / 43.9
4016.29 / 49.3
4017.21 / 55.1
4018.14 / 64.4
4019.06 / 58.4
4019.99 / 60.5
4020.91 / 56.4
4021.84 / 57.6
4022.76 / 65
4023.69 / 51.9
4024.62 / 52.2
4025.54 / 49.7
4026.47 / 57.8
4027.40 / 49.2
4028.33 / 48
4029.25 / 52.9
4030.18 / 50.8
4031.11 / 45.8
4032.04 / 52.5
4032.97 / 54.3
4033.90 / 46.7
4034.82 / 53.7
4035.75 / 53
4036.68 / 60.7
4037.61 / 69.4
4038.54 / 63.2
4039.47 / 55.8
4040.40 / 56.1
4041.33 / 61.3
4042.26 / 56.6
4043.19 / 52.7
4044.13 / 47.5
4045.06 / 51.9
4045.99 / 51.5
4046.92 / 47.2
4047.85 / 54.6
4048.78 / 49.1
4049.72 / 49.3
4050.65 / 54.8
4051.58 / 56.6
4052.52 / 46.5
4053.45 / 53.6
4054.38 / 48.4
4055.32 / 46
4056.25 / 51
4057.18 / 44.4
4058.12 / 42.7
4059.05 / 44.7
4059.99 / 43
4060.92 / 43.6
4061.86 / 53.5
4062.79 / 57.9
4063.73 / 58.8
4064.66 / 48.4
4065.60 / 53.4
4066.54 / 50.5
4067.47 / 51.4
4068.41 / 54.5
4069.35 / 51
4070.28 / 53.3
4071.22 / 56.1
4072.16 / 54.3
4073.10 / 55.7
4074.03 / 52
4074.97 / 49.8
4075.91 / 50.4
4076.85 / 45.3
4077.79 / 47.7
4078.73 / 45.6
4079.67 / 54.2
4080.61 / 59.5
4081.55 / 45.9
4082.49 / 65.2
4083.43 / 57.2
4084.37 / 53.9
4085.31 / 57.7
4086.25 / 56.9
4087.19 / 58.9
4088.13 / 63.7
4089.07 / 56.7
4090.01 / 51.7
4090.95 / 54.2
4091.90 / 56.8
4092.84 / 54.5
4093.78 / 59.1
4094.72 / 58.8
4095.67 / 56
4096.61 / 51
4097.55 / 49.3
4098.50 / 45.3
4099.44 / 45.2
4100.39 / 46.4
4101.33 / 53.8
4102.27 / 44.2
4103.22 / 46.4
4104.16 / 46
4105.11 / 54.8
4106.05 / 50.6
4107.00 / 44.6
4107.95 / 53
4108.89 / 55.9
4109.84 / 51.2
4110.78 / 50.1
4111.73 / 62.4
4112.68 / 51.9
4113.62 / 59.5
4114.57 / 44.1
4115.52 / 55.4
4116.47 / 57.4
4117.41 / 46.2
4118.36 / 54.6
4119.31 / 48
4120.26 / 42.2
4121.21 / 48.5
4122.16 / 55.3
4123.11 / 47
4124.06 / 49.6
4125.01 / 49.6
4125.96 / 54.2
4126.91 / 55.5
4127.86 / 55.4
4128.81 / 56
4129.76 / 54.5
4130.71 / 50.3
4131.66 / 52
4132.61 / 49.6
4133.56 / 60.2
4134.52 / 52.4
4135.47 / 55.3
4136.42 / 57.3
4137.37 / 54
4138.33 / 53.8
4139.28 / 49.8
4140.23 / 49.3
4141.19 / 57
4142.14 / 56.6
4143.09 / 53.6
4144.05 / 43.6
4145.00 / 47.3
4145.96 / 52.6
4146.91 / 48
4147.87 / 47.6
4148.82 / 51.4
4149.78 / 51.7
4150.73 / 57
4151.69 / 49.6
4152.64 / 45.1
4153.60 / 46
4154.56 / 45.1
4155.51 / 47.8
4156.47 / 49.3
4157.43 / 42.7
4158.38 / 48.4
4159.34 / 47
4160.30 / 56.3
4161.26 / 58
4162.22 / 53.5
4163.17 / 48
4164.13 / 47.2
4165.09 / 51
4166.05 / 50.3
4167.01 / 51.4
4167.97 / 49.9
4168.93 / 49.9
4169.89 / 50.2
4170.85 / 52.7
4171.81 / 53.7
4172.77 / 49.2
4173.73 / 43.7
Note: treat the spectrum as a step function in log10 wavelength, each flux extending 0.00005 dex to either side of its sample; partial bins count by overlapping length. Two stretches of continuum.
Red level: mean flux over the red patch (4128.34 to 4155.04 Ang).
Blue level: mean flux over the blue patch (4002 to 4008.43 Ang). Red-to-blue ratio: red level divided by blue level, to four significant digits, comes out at 1.033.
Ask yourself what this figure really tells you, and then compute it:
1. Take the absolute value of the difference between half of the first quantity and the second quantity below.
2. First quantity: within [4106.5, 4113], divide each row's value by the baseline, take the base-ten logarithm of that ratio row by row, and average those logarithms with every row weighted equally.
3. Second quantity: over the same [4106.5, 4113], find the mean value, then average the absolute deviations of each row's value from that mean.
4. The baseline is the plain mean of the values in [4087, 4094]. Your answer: 3.8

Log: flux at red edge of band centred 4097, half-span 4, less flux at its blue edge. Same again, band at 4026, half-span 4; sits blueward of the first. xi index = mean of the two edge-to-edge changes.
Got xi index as -12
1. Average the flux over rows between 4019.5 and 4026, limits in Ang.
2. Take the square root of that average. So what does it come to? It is 7.50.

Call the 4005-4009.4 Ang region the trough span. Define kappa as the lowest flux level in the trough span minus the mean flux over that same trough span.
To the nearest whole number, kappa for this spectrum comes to -10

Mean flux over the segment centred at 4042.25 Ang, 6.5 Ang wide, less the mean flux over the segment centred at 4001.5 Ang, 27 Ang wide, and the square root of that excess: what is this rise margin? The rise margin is 1.3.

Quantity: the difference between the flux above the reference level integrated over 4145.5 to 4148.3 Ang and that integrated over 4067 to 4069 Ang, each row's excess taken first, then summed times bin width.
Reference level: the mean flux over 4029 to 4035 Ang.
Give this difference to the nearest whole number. -8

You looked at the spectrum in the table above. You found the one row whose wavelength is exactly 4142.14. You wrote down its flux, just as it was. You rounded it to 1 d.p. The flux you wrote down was 56.6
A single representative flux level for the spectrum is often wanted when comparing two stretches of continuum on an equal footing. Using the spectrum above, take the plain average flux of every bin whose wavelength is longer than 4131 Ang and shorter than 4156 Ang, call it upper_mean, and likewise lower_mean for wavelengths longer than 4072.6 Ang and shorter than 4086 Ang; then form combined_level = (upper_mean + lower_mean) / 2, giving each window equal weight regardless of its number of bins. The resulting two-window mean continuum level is 52.1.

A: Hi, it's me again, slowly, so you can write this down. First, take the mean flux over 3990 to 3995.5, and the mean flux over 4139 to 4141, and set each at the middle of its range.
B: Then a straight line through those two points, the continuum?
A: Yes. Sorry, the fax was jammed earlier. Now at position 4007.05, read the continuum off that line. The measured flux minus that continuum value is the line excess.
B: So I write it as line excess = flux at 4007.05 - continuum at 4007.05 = 8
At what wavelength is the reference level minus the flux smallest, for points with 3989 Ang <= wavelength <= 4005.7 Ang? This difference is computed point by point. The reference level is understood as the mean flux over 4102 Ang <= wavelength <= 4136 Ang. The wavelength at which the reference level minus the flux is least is 3997.83 Ang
